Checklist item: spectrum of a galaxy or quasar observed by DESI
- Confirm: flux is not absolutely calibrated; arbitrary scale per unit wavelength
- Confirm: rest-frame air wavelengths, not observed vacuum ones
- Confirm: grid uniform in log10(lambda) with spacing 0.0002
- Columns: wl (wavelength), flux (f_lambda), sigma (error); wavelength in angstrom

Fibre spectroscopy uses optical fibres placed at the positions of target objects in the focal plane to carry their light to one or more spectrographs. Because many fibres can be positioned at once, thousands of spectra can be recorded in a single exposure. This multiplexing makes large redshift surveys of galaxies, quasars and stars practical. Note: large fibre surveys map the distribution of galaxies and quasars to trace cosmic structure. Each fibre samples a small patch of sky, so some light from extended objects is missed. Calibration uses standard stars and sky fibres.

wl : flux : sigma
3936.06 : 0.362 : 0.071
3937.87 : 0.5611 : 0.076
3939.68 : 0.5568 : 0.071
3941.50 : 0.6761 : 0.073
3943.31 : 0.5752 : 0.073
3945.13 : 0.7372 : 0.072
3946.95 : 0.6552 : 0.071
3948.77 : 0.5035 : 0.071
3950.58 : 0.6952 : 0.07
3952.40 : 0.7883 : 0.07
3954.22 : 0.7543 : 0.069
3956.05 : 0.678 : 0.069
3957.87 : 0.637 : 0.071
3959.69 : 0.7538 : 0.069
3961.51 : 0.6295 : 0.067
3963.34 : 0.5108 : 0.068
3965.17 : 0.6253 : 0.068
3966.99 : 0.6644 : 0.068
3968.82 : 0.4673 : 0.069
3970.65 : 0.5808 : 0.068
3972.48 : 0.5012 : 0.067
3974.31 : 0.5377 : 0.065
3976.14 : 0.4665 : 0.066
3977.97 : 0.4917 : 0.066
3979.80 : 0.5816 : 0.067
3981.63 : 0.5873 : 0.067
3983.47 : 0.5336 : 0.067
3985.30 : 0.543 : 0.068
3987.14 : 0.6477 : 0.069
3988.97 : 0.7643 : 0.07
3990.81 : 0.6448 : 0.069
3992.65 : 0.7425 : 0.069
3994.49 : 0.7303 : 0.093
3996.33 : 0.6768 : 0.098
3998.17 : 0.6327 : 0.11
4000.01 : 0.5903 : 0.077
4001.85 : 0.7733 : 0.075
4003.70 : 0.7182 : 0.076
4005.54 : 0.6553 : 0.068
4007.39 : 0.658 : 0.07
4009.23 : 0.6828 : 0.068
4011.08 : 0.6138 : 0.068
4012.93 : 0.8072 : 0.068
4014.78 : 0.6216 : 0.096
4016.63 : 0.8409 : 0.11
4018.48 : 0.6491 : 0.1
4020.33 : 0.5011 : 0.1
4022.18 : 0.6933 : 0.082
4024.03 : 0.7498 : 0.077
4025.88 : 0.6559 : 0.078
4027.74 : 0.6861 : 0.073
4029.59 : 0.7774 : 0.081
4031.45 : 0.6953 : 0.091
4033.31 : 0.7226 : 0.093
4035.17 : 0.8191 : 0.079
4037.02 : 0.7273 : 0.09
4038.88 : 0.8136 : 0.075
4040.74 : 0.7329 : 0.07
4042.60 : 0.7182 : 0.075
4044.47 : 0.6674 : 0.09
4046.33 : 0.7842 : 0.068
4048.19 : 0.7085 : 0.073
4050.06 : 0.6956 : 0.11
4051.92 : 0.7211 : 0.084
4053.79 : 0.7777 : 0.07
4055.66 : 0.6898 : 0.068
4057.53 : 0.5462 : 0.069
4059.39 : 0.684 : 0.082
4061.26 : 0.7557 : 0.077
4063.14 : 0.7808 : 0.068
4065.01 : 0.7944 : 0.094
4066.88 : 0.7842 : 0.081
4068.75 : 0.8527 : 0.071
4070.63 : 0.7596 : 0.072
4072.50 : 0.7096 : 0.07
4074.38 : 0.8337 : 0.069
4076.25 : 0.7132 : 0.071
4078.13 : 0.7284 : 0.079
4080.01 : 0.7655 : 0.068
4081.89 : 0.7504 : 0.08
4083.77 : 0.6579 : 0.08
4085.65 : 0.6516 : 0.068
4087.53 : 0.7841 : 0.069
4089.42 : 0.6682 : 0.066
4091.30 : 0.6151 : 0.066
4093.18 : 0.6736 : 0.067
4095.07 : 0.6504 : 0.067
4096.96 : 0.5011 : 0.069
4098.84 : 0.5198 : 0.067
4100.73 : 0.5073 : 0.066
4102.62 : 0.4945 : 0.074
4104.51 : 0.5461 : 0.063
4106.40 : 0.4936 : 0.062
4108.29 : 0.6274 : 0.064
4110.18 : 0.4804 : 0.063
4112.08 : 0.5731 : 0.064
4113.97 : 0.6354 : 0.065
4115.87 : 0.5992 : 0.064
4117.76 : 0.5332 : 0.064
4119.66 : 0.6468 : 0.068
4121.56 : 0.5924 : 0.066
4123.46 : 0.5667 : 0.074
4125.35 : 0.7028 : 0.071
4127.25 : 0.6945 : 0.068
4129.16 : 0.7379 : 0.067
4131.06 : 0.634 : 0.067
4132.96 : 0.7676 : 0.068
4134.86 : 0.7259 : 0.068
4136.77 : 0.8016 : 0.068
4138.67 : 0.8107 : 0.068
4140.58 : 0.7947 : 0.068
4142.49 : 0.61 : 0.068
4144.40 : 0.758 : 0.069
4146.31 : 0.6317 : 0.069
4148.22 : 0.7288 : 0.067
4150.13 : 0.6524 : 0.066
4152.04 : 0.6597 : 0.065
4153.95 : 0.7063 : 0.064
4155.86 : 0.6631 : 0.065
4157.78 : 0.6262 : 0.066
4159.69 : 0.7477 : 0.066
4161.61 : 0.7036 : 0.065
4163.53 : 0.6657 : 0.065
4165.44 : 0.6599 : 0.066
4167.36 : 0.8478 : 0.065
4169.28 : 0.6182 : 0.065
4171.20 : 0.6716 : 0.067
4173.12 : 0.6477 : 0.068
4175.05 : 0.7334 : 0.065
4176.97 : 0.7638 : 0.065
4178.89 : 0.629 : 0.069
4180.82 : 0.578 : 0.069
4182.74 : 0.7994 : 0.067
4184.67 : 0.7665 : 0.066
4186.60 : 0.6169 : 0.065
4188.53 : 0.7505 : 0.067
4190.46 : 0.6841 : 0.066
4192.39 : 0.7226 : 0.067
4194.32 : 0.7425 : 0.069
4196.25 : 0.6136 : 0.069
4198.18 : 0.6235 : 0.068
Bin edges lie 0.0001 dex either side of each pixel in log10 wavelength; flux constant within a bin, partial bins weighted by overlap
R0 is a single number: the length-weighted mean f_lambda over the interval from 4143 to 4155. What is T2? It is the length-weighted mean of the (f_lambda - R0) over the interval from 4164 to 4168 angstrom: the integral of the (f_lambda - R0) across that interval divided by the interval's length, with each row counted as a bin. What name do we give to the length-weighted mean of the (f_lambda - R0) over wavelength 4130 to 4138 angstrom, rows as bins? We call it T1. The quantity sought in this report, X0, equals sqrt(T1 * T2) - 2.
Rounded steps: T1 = 0.05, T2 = 0.05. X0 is -1.95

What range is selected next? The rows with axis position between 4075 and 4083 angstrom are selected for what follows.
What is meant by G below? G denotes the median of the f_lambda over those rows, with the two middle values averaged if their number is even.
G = 0.74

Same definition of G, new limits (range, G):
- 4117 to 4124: 0.58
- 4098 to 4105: 0.51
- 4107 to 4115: 0.60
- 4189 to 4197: 0.70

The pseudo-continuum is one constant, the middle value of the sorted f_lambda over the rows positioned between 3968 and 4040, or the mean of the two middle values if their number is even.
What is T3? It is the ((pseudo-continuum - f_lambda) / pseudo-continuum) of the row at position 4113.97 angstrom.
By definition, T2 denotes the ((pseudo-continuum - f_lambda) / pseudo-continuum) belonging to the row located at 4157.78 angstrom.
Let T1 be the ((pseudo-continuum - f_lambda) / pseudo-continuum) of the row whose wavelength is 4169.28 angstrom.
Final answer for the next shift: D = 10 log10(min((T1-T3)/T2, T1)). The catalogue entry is -12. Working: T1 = 0.06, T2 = 0.05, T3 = 0.031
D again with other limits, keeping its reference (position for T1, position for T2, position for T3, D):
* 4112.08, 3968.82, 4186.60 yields -9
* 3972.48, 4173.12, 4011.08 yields -6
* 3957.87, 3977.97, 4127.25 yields -15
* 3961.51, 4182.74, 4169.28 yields -14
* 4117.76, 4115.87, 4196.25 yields -7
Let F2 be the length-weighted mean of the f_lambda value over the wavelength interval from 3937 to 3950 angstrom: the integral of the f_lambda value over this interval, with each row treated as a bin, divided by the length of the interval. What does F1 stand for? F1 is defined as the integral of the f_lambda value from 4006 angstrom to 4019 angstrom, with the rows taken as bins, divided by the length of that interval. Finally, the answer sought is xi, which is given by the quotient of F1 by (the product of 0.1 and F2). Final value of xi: 11.4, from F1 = 0.70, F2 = 0.61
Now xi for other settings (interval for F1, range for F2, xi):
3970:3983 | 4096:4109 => 10.2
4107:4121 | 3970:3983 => 10.9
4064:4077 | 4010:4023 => 11.6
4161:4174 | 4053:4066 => 9.6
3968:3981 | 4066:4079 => 6.8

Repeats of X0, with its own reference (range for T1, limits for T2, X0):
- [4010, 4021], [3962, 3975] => -1.96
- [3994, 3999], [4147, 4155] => -2.00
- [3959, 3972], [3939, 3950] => -1.92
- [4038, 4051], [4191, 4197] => -1.98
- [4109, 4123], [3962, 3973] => -1.89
